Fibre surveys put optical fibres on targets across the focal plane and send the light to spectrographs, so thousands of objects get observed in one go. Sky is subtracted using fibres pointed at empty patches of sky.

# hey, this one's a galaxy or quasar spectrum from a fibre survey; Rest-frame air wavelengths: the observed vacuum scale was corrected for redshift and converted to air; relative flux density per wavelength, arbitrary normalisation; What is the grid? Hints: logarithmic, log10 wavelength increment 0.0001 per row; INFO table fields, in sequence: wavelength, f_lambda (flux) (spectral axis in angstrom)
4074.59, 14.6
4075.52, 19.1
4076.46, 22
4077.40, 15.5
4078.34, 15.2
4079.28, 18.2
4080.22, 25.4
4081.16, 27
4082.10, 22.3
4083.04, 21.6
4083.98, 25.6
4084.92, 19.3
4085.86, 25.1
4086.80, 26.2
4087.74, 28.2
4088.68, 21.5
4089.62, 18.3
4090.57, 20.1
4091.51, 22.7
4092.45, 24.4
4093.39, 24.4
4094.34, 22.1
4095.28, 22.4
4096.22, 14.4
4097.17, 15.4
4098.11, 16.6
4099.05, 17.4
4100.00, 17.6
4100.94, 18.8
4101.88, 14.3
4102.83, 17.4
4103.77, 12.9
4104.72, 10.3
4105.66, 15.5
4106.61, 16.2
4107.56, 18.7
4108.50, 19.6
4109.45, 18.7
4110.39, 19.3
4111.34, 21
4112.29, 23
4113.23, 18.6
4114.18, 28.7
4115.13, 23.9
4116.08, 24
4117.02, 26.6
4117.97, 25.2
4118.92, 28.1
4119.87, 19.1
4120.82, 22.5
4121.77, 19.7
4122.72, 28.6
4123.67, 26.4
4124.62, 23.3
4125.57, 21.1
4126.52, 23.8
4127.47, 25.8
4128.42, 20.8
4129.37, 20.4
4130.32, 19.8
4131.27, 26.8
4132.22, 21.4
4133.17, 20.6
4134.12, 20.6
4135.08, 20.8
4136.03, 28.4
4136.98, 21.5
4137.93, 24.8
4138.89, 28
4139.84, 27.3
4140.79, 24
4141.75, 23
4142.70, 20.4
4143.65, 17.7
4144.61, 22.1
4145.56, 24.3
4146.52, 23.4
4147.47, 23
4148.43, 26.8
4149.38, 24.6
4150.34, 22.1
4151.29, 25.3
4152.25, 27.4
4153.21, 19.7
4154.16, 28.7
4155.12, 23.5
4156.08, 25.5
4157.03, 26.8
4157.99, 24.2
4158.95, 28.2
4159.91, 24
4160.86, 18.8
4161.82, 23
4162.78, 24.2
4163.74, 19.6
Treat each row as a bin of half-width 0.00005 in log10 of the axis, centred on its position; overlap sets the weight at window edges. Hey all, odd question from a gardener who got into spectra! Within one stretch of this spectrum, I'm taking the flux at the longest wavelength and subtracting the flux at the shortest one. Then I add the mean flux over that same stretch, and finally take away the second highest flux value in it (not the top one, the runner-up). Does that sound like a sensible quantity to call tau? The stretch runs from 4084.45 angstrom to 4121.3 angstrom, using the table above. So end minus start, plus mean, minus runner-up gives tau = -5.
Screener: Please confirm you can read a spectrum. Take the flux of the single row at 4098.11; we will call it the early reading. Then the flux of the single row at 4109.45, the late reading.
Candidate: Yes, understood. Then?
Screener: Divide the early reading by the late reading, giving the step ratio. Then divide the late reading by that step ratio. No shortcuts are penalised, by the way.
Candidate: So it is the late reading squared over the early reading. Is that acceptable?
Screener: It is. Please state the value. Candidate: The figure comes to 21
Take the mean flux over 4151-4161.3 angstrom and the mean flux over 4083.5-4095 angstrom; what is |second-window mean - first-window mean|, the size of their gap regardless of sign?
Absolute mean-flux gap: 1.6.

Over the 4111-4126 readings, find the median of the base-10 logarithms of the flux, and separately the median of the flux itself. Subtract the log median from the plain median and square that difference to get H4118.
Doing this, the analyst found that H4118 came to 494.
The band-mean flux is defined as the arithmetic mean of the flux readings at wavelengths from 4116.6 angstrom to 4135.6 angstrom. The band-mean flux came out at 23.1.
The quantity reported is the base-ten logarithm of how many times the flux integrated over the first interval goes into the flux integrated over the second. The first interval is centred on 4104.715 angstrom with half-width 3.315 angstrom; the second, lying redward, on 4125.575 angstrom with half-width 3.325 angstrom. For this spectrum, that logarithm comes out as 0.21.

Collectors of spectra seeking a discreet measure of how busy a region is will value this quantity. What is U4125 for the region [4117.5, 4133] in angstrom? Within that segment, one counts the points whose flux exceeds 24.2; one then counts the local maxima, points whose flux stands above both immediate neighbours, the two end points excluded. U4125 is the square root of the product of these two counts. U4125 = 5.5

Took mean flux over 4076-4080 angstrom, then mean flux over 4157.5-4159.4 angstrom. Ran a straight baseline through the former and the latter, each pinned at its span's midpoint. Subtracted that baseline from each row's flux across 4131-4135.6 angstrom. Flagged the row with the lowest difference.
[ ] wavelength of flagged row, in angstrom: 4134.12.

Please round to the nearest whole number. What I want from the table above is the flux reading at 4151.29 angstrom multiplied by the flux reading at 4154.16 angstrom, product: 726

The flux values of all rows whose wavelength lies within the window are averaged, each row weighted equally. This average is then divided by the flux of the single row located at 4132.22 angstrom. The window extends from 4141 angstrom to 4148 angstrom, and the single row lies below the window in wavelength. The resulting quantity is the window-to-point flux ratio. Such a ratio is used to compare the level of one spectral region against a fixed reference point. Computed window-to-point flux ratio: 1.03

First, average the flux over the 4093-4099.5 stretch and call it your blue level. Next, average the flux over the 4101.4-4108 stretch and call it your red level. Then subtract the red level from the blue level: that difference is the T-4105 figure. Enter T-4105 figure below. 4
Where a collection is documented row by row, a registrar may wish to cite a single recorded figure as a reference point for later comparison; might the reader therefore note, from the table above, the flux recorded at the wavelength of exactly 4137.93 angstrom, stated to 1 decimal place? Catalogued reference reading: 24.8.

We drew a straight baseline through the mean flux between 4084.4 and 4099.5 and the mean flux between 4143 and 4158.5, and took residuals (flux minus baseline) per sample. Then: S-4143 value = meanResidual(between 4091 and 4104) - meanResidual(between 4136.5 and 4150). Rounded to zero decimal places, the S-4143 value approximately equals -3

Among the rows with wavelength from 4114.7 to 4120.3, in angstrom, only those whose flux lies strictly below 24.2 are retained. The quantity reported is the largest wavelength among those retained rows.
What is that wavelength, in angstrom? 4119.87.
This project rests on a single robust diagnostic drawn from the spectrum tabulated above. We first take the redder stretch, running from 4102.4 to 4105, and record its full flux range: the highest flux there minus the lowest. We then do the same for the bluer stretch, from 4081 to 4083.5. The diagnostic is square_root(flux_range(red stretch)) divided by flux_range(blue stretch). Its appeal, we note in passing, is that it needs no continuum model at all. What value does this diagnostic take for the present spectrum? 0.49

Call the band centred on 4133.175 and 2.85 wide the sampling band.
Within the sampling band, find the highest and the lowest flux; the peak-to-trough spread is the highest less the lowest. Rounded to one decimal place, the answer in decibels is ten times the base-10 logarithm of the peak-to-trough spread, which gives -1.0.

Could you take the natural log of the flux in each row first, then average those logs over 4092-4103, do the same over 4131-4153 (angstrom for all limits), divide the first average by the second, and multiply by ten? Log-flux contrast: 9.2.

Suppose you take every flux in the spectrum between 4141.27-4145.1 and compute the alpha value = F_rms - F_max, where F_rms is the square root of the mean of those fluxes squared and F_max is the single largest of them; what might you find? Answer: -2.1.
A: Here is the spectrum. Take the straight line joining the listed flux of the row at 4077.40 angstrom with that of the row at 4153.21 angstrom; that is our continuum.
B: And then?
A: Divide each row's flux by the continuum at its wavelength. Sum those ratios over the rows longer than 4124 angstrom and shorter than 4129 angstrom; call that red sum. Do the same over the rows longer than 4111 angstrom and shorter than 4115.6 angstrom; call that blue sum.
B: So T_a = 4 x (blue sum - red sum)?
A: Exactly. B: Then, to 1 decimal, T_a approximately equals 1.1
